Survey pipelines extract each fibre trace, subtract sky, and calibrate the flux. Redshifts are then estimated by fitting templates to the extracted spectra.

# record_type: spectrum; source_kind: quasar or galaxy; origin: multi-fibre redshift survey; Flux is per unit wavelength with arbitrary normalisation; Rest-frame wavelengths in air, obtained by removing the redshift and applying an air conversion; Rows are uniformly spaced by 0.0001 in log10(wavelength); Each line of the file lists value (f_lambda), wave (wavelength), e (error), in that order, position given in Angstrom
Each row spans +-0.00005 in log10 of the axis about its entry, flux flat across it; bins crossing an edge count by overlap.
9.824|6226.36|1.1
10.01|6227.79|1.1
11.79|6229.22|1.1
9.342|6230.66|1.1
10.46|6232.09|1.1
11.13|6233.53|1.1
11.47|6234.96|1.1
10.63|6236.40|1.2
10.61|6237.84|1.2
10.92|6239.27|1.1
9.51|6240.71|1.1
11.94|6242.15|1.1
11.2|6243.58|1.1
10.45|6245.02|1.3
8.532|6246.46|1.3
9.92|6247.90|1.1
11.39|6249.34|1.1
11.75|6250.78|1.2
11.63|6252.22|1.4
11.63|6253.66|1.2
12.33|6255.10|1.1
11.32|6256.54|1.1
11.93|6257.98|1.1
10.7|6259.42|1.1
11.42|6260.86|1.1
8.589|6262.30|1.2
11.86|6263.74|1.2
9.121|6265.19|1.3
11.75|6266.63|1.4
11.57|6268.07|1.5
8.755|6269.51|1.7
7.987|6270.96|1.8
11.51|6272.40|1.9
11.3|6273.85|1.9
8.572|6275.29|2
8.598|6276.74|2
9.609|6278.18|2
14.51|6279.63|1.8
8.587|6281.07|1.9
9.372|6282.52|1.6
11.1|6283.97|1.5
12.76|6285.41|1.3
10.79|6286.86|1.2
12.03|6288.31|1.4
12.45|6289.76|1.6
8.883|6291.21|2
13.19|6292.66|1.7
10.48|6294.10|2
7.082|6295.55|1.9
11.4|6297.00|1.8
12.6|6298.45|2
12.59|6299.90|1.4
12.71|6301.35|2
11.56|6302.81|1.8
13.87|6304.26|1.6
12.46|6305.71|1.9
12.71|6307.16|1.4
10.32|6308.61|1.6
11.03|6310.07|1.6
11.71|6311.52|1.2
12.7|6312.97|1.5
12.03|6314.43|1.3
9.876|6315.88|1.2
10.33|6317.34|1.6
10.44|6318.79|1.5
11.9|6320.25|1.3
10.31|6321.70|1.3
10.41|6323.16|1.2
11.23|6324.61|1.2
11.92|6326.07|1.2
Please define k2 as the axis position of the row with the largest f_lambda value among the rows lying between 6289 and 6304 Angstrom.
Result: 6292.66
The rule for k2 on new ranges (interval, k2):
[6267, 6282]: 6279.63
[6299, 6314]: 6304.26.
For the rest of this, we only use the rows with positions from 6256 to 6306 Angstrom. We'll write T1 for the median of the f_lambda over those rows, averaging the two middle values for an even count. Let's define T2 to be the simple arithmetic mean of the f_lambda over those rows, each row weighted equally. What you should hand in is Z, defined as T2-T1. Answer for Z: -0.46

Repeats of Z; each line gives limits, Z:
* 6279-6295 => 0.19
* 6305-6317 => -0.27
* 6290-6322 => -0.26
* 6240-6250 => -0.03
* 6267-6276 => -0.08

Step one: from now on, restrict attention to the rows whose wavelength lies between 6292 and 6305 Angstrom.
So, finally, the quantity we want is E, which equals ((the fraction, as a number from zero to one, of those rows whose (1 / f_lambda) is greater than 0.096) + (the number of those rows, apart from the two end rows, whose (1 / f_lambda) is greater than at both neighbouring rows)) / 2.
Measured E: 1.56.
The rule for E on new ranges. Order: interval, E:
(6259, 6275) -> 1.68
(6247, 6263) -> 1.09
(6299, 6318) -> 2.12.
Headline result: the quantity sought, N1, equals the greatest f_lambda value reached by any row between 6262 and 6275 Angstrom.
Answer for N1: 11.86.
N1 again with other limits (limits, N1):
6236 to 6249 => 11.94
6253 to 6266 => 12.33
